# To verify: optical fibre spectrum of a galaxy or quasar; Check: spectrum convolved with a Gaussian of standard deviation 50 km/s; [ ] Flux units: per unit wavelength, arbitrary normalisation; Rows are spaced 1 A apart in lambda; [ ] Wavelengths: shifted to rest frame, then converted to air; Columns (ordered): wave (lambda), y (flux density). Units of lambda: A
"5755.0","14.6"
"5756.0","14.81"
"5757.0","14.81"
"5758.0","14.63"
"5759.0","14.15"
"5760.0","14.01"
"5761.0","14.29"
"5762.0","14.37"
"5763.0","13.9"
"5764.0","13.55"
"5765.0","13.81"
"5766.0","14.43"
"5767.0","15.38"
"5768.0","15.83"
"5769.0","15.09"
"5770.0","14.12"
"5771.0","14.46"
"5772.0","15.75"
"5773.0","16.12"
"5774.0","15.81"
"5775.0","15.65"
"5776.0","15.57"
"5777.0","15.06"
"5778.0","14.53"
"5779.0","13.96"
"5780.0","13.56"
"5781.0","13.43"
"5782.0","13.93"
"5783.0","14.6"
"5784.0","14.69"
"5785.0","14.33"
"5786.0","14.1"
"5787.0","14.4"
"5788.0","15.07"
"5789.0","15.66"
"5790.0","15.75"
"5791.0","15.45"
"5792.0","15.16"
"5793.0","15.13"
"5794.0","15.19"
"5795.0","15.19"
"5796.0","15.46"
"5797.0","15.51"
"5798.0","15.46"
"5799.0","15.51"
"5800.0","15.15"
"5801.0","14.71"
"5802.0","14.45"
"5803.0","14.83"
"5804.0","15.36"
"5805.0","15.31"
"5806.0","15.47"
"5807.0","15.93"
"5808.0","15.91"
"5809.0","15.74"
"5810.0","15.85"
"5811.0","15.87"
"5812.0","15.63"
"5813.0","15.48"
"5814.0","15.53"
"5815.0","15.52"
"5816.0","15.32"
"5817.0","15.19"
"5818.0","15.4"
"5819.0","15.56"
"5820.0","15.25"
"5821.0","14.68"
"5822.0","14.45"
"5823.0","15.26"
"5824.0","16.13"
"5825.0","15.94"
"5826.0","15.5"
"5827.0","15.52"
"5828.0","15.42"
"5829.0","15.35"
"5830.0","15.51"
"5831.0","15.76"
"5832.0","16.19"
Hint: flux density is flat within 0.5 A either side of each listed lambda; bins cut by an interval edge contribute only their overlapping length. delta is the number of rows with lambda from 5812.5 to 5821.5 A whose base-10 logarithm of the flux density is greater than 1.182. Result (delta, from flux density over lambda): 7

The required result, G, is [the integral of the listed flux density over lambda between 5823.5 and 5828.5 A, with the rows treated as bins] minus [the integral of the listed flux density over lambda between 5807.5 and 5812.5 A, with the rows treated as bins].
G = -0.5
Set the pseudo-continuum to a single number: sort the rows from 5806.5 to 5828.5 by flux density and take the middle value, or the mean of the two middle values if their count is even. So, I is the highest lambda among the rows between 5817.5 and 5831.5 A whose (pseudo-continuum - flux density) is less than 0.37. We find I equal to 5831.0 A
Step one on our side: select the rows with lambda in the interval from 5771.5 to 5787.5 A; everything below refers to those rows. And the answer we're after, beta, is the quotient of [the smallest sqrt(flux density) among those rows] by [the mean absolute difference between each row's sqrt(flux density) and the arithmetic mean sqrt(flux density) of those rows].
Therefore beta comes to 40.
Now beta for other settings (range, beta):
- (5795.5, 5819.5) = 116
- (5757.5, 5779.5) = 42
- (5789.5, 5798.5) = 172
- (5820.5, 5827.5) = 62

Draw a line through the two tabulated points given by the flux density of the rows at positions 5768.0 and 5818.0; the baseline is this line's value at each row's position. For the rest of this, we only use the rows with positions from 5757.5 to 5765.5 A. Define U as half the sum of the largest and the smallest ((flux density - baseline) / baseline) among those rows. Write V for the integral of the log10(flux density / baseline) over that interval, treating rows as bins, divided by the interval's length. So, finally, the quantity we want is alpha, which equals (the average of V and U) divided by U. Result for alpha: 0.731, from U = -0.11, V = -0.05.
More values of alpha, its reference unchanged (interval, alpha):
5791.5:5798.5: 0.736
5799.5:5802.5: 0.733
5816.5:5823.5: 0.661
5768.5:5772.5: 0.749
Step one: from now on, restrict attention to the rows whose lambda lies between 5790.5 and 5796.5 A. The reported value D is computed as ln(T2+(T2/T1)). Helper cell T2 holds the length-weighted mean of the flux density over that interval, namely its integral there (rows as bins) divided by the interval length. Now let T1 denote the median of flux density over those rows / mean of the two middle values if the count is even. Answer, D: 2.79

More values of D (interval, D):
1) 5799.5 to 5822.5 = 2.79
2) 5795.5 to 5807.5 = 2.79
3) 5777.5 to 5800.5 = 2.76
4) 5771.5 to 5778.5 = 2.80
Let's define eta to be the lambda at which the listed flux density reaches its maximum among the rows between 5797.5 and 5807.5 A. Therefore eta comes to 5807.0 A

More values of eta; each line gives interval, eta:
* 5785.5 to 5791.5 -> 5790.0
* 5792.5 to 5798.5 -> 5797.0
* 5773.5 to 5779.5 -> 5774.0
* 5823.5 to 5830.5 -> 5824.0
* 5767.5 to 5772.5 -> 5768.0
